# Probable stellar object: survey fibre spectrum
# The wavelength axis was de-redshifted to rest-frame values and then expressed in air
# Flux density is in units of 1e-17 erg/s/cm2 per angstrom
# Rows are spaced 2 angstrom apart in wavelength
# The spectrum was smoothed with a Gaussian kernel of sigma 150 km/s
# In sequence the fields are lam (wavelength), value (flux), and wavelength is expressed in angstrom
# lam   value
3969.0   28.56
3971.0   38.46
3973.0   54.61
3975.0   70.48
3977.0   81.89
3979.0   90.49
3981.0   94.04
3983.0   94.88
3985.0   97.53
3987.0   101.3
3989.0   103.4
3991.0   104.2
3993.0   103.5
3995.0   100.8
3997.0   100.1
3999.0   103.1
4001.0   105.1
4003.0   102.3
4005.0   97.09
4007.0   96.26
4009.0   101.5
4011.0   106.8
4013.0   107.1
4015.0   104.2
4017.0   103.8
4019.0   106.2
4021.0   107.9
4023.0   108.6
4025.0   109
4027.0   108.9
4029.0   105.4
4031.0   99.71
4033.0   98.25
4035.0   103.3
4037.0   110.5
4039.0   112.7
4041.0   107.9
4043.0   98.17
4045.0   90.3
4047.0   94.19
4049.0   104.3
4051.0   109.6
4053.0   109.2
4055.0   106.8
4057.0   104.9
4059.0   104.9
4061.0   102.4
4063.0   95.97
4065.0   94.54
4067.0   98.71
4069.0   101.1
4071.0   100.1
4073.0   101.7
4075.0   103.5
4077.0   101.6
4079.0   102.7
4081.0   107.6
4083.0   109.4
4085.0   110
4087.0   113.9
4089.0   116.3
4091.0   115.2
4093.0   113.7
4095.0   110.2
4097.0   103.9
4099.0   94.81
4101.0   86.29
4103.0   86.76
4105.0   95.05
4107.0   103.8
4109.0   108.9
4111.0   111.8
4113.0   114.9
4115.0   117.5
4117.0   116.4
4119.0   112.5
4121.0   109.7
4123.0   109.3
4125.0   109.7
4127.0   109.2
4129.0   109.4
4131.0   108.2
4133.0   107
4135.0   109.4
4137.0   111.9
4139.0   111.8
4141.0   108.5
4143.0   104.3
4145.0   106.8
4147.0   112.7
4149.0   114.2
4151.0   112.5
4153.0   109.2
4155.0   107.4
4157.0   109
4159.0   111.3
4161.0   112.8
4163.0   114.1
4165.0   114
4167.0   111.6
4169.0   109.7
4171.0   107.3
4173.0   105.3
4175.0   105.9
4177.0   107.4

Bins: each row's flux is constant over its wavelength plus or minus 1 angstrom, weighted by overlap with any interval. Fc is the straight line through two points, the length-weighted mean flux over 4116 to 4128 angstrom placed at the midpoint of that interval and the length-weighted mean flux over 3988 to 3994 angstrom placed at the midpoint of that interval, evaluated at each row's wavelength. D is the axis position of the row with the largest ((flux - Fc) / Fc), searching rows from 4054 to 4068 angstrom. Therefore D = 4055.0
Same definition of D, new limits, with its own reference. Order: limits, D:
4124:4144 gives 4137.0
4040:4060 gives 4051.0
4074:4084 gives 4083.0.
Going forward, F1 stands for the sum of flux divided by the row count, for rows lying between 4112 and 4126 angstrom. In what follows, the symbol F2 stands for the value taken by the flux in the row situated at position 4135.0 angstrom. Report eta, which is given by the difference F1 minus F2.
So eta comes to 3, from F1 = 113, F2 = 109.4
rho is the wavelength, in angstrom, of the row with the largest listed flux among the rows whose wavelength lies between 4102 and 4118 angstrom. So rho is 4115.0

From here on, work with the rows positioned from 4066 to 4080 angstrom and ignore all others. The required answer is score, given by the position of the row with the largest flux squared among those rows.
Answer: 4075.0 angstrom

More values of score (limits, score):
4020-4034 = 4025.0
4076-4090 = 4089.0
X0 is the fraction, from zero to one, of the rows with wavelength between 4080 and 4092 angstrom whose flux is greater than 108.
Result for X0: 0.83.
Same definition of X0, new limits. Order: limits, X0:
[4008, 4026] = 0.22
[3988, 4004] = 0.00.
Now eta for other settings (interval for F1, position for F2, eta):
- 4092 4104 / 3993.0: -4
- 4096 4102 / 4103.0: 8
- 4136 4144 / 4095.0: -1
